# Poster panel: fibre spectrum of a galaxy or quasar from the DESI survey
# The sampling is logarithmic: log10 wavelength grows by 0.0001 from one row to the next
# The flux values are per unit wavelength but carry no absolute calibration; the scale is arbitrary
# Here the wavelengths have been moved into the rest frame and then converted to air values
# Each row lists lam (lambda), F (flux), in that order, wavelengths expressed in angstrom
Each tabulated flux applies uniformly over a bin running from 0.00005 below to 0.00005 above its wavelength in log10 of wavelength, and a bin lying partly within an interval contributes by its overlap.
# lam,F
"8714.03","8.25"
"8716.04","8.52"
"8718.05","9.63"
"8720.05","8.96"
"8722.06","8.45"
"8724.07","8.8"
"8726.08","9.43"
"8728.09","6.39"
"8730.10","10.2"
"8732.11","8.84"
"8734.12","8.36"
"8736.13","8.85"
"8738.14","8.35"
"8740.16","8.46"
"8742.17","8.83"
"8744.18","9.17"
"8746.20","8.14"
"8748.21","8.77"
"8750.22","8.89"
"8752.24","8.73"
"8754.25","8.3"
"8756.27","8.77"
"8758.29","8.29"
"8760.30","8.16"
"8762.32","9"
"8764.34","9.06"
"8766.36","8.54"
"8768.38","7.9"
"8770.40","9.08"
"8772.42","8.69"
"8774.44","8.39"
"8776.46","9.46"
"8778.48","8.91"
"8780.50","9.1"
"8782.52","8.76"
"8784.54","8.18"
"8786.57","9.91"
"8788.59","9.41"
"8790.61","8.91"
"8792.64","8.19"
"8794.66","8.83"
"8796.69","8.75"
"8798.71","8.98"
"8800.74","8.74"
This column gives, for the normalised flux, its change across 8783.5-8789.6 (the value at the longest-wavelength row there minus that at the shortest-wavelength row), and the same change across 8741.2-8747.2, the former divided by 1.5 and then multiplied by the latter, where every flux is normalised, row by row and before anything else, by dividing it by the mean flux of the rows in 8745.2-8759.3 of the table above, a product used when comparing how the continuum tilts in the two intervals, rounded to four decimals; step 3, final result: -0.0077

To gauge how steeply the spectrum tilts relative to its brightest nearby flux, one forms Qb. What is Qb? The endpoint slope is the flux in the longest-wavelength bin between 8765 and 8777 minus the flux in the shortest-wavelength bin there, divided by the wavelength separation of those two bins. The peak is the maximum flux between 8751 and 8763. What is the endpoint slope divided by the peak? 0.010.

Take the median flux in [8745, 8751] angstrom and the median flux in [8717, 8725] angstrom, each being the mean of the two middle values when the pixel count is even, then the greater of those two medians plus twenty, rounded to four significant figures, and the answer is 28.88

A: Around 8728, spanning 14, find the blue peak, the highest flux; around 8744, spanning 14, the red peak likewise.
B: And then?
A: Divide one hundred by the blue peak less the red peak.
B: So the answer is 97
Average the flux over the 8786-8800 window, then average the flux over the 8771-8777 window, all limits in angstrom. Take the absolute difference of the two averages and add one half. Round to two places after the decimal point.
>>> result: 0.65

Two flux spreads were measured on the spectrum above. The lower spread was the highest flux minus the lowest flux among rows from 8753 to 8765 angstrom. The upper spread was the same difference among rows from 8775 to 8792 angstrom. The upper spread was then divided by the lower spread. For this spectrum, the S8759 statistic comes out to 1.9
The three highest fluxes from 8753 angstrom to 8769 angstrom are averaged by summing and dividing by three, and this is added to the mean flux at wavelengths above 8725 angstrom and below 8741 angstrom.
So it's 17.6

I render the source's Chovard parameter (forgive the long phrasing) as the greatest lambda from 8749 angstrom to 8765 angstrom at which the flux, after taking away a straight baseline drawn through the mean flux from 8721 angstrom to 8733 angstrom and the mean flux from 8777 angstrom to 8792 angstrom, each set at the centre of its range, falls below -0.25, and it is 8760.30 angstrom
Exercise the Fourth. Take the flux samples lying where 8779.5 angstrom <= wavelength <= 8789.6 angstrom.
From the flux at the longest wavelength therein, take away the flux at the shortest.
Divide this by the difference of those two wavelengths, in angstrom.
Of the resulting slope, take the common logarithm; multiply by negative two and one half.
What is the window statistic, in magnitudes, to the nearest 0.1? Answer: 3.5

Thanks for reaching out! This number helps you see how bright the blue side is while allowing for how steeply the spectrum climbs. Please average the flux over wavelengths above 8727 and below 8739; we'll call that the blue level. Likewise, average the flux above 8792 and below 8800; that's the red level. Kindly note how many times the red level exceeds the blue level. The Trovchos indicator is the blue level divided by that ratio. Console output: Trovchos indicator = 8.31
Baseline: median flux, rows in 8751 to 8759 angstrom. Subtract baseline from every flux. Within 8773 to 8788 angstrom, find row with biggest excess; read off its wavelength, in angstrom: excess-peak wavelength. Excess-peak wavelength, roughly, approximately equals 8786.57 angstrom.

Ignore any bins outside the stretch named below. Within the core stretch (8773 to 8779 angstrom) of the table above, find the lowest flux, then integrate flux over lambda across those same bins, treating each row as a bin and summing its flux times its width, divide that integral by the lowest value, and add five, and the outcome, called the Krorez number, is 11.4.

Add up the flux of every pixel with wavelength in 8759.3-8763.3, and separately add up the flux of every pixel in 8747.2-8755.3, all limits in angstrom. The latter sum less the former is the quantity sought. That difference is 18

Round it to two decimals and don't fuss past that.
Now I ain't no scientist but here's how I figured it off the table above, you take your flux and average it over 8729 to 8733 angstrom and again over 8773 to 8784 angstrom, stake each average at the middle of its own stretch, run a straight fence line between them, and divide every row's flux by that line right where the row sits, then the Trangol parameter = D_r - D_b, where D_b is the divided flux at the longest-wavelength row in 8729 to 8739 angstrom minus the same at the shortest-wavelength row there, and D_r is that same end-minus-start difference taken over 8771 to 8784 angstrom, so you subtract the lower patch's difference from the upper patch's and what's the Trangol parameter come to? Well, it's 0.21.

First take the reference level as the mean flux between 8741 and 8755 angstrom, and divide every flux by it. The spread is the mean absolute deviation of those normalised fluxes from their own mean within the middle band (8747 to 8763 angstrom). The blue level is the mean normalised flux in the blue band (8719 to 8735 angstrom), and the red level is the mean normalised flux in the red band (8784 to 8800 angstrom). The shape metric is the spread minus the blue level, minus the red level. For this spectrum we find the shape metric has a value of -1.991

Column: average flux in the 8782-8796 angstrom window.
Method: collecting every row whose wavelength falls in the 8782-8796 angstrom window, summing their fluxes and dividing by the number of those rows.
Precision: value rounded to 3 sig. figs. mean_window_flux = 8.88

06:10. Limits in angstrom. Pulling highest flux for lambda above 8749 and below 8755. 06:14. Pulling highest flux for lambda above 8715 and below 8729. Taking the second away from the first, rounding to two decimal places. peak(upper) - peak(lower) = -0.74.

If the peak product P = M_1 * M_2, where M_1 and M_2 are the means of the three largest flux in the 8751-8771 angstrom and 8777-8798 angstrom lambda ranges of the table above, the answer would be 85.7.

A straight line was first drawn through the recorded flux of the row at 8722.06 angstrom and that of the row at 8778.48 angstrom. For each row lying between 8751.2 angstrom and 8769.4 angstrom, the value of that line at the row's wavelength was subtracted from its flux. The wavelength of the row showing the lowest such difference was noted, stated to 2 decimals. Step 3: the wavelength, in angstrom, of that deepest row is 8768.38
